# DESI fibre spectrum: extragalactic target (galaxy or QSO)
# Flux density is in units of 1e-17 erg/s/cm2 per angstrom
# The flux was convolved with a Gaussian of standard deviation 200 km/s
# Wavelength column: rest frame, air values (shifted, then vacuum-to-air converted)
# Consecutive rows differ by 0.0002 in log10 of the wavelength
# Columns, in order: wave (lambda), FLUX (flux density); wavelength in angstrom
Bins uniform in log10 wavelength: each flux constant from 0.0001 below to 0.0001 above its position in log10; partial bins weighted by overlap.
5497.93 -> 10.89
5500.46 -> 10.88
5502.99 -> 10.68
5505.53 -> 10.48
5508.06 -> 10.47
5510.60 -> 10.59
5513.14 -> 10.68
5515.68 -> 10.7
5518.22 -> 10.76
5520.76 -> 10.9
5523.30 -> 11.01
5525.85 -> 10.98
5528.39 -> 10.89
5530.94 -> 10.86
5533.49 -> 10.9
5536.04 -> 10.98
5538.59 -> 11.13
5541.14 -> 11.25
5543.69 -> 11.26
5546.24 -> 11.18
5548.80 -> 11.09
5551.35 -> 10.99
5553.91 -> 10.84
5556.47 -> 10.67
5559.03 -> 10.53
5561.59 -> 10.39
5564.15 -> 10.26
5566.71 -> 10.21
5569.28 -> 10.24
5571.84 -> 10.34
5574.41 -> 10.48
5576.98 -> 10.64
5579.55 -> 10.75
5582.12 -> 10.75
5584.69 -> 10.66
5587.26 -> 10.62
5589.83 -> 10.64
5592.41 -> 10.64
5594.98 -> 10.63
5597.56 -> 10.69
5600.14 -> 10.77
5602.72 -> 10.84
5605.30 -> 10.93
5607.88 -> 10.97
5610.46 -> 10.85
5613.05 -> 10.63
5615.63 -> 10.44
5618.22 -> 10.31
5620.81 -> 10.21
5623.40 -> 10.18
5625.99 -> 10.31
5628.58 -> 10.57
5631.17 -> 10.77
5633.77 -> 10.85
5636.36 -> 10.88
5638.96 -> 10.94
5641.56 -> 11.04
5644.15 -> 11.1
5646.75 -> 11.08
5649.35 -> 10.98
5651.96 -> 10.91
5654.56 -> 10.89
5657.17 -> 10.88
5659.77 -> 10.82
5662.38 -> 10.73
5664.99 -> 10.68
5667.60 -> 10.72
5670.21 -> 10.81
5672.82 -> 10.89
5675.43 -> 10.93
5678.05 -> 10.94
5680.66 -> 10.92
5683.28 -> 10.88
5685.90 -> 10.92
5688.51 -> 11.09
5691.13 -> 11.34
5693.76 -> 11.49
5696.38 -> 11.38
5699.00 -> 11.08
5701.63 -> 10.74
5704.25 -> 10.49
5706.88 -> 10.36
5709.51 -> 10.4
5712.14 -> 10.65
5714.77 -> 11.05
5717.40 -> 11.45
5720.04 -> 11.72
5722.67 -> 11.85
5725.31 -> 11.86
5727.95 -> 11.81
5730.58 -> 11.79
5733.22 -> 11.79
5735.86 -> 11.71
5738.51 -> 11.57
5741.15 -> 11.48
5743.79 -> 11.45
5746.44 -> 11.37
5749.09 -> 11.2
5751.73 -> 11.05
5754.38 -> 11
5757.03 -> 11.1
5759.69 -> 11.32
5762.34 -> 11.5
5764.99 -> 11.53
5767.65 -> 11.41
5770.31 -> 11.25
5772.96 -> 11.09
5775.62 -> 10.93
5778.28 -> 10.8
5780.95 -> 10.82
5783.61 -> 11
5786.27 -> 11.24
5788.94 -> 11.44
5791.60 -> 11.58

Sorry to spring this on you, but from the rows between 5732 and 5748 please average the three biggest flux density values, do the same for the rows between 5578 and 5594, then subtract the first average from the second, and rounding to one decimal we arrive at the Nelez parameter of -1.0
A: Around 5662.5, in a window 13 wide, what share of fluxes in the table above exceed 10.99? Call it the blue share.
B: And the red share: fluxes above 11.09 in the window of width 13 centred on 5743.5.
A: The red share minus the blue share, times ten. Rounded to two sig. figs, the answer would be 10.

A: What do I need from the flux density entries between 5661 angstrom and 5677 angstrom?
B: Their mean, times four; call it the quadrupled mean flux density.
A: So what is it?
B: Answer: 43.2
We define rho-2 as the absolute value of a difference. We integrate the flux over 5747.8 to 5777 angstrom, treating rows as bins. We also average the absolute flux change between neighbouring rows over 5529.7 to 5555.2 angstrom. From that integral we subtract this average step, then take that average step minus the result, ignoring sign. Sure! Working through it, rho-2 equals 327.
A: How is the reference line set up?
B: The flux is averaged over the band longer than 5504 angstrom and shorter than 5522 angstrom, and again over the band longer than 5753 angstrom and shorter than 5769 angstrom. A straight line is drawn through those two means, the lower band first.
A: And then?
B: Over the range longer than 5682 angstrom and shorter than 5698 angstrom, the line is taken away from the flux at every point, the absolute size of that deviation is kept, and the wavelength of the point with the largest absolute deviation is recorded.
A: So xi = 5693.76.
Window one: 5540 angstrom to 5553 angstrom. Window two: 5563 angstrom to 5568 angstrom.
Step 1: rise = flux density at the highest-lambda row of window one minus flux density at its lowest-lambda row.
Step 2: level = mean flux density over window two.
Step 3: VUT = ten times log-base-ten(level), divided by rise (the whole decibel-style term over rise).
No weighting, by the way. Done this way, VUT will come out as -39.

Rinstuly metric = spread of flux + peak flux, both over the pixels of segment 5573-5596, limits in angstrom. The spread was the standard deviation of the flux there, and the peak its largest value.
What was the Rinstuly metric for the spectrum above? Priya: 10.8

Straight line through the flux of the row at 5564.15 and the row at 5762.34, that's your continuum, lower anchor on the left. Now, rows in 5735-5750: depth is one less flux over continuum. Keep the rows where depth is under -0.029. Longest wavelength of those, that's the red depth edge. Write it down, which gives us 5735.86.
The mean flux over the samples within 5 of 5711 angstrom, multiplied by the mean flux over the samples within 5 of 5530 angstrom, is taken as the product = 115.8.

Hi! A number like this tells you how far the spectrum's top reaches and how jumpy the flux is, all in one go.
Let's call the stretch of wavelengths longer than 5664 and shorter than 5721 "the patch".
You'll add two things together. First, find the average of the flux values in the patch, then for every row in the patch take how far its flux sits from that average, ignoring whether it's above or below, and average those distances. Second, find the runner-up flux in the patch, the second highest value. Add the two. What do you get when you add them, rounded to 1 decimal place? 11.8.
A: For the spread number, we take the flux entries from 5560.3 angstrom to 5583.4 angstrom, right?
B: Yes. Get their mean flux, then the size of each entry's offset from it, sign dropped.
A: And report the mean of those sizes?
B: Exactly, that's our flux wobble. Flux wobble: 0.18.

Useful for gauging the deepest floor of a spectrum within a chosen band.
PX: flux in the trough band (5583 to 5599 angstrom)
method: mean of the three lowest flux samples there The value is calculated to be 10.6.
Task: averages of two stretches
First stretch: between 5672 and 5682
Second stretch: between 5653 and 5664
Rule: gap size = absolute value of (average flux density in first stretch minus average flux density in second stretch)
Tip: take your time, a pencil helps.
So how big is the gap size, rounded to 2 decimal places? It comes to 0.09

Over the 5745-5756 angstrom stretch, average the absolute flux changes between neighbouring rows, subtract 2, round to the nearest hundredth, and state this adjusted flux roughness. -1.88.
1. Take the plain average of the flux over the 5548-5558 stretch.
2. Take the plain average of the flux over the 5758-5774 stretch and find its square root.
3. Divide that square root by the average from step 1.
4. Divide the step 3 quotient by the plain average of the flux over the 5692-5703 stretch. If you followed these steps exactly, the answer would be 0.0277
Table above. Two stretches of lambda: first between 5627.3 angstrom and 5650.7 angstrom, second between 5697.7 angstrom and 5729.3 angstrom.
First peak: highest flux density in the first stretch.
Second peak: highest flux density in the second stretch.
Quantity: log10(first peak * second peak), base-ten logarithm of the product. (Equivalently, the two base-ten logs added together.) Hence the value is 2.12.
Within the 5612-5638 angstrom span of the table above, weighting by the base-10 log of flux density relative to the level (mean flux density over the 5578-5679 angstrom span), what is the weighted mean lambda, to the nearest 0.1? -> 5620.0 angstrom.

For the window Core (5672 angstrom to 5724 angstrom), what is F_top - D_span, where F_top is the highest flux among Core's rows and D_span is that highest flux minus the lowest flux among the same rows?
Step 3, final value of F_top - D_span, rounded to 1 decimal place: 10.4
